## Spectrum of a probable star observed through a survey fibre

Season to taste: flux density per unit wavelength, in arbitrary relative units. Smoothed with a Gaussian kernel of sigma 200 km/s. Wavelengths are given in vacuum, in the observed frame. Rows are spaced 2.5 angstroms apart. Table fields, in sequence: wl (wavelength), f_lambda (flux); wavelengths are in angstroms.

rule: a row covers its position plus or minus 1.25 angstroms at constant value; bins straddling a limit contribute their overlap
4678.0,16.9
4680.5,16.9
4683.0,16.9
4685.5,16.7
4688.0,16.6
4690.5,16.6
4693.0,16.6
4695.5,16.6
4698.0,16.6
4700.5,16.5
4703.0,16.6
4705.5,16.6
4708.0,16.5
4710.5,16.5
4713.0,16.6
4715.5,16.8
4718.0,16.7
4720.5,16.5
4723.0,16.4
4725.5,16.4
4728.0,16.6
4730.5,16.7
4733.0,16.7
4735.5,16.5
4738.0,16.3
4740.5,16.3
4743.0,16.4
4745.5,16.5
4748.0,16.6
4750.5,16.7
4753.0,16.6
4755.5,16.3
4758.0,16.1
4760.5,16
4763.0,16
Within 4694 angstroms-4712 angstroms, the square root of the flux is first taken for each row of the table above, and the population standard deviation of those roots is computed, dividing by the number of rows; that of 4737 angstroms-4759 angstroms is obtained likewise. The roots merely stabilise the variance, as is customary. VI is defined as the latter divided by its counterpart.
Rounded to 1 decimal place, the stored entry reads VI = 3.7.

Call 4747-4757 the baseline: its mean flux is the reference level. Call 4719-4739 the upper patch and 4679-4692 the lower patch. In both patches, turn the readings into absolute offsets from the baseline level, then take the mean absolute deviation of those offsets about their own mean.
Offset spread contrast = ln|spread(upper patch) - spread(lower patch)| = -2.6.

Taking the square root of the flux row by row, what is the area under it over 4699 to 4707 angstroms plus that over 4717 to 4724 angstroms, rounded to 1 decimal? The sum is 61.0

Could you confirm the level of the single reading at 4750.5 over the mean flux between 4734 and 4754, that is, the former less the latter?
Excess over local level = 0.21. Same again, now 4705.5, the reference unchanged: 0.11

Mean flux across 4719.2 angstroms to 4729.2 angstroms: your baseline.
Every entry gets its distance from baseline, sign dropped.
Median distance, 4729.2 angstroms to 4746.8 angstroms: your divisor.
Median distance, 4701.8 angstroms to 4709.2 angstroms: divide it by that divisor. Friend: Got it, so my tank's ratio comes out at 0.71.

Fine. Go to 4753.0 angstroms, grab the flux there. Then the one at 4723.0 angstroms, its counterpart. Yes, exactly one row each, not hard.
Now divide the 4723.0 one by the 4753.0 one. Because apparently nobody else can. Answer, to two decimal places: 0.99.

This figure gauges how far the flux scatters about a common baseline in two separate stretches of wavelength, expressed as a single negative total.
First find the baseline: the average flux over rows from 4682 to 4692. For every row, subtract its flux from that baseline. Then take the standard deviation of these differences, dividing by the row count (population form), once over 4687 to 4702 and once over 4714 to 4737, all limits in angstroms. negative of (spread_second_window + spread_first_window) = -0.174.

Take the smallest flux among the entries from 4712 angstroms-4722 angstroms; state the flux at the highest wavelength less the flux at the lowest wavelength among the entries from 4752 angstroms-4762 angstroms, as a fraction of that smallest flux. -0.036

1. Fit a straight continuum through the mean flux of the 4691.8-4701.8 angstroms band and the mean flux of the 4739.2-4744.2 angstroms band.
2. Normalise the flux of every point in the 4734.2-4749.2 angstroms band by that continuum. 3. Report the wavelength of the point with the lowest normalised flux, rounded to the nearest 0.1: 4738.0 angstroms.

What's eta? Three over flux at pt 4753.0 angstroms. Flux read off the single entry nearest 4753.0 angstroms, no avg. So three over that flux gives 0.181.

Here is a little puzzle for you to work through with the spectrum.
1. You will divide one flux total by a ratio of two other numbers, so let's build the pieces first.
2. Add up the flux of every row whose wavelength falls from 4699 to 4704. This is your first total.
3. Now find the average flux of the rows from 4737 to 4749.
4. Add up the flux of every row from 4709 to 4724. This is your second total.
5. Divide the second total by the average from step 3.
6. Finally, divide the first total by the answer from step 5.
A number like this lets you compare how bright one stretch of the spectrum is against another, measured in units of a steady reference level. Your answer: 5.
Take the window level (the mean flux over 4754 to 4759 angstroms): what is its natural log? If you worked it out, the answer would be 2.79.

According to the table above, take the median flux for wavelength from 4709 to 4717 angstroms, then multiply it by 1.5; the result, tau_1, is 24.9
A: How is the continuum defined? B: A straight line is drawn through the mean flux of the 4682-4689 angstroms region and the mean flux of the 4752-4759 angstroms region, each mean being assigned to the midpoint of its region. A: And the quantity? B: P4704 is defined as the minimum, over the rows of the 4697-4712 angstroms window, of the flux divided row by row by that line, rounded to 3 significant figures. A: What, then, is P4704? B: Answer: 0.991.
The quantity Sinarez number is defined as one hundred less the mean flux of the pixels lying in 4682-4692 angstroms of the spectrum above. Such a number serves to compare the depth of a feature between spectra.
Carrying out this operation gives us 83.3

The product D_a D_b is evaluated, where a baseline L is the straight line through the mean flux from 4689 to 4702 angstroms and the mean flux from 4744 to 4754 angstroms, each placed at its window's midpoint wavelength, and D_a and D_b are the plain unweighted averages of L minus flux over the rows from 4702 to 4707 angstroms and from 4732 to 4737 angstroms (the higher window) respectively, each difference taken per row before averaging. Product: 0.000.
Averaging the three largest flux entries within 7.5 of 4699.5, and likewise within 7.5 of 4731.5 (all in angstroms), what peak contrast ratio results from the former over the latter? 1.00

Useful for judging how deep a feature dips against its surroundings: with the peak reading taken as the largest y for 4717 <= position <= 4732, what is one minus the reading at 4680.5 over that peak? -0.012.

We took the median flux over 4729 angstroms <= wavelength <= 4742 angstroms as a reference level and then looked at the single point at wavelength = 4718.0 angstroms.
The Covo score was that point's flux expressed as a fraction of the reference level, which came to 1.01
